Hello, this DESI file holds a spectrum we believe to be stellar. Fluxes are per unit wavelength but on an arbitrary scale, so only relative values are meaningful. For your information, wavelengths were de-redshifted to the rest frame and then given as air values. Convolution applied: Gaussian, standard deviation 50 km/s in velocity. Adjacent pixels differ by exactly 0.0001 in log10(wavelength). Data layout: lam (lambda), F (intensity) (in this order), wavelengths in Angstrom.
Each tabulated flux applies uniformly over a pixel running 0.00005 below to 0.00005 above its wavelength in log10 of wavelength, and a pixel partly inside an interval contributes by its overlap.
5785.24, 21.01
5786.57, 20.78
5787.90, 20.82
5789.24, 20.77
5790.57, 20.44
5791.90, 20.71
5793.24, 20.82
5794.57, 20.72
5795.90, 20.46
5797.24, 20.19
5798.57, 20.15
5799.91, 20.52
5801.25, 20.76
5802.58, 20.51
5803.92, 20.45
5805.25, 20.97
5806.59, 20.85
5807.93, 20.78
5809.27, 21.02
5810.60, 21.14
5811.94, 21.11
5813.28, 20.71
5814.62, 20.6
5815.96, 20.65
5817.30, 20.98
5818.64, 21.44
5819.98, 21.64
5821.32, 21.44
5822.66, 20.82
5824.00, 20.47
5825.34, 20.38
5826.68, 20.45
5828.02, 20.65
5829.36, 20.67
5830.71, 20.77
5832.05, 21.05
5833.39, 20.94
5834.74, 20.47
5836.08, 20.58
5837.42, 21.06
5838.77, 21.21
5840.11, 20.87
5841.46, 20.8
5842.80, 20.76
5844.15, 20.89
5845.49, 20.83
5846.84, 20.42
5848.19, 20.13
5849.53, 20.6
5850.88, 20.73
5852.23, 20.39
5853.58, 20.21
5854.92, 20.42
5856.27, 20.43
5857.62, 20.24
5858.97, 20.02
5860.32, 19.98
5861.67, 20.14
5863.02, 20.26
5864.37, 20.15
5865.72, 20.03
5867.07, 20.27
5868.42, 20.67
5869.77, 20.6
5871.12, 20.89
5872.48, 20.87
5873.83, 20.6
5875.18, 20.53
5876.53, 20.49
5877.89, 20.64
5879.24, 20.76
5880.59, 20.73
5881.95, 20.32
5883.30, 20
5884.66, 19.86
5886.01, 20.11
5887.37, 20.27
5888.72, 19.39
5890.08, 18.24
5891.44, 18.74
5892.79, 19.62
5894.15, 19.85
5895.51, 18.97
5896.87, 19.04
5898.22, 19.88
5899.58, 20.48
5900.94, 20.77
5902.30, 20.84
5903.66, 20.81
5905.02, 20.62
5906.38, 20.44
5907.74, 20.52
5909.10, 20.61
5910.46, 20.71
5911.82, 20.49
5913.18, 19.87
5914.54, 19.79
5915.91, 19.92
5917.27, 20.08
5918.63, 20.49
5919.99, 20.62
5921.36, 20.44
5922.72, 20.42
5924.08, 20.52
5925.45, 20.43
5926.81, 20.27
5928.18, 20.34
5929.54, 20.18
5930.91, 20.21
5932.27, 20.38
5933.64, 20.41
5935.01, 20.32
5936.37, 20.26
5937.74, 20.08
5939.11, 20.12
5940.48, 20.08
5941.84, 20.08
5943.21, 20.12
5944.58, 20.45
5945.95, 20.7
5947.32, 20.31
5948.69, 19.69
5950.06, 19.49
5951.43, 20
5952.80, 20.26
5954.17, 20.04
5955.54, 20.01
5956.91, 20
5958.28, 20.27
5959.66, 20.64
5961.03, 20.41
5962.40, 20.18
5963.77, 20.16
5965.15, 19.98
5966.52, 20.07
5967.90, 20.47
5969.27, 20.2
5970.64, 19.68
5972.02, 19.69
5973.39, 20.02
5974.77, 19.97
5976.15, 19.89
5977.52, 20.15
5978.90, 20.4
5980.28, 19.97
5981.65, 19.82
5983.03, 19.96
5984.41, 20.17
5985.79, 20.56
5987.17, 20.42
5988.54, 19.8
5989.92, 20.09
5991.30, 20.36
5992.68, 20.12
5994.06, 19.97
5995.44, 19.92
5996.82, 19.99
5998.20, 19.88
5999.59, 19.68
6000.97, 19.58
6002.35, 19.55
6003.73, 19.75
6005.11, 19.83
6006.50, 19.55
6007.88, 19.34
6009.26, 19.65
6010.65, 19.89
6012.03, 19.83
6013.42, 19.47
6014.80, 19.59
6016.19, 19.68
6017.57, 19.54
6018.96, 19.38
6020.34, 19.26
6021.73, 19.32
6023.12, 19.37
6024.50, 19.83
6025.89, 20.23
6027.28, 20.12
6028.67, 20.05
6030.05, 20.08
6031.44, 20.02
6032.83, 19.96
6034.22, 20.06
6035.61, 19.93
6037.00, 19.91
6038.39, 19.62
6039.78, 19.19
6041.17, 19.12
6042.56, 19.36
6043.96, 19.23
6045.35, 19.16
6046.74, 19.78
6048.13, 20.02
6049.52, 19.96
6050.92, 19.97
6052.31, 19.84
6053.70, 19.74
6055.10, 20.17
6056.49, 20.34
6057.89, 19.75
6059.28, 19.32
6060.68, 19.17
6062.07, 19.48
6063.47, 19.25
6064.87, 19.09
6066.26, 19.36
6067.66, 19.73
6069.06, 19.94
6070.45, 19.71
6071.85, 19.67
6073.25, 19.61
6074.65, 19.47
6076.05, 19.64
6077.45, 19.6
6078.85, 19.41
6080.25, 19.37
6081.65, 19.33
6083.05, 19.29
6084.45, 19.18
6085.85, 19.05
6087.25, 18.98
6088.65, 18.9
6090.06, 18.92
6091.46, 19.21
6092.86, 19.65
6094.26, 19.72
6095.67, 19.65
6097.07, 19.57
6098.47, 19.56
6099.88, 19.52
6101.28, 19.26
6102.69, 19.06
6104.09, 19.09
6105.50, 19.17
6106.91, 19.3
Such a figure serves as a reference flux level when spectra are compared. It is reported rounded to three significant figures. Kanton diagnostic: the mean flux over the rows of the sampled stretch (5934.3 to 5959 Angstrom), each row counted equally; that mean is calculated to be 20.1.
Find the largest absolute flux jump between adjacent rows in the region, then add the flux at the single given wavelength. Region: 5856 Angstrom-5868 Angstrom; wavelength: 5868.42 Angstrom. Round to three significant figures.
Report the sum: 20.9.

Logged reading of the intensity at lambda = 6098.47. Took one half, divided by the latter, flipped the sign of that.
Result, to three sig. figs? -0.0256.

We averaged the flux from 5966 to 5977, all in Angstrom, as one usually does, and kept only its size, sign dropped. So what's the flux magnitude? 20.00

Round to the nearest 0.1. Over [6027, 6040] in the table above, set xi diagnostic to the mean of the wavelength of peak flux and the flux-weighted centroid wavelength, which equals 6030.4 Angstrom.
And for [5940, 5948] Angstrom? 5944.9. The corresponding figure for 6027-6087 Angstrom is 6056.4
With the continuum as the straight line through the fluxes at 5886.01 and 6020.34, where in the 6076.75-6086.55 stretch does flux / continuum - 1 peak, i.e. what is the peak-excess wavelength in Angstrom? 6077.45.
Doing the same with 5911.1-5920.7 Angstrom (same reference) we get 5919.99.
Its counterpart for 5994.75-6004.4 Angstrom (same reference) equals 5996.82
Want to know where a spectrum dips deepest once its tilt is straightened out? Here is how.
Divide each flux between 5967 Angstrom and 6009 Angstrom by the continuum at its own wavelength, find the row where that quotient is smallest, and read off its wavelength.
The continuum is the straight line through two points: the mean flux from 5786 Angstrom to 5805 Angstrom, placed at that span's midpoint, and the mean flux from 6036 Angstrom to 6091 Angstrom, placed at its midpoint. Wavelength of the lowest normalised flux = 6007.88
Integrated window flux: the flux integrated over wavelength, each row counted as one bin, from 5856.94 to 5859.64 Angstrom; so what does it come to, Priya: 54.3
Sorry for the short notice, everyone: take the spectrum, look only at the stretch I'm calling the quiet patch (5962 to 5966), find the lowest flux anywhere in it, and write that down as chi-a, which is 19.98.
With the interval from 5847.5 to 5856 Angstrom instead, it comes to 20.13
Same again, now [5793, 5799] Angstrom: 20.15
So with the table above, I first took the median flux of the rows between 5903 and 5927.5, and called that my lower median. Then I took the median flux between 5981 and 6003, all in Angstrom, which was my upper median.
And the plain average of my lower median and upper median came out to 20.2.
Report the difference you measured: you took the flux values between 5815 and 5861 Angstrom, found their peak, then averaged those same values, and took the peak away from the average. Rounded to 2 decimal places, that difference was -0.95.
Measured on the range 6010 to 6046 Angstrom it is -0.57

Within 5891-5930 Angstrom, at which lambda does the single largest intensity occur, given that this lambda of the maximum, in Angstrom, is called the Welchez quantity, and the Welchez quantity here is 5902.30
